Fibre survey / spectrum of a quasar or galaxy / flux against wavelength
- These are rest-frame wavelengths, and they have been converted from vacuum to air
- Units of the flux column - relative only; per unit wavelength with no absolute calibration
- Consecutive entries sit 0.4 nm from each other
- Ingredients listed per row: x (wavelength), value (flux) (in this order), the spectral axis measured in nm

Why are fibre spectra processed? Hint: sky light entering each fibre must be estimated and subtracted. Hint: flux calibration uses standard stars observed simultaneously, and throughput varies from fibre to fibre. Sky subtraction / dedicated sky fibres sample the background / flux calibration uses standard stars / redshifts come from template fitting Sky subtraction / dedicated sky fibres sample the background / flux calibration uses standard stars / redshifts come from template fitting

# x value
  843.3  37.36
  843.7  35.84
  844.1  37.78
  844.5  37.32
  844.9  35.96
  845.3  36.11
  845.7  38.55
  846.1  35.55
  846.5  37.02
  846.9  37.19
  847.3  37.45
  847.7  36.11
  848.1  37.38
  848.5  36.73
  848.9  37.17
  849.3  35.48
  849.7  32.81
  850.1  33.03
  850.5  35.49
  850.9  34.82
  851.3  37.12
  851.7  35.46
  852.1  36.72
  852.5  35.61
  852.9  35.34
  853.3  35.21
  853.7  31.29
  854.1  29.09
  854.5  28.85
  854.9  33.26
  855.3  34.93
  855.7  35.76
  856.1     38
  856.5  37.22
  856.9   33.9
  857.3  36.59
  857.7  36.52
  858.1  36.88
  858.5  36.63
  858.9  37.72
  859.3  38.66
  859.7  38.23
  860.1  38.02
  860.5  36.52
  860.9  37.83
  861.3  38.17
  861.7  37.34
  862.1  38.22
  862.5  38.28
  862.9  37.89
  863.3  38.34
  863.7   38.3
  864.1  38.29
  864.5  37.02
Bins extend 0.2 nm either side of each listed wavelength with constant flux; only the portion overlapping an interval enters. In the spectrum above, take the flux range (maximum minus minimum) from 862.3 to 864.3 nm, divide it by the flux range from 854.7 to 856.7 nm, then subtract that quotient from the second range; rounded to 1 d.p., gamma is 4.6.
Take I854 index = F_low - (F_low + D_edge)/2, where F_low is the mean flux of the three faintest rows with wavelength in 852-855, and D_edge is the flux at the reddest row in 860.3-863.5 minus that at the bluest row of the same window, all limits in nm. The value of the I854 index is 14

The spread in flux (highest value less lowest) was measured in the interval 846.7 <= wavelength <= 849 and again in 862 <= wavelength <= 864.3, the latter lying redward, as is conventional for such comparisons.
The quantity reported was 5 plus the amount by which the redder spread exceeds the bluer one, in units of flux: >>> 4.1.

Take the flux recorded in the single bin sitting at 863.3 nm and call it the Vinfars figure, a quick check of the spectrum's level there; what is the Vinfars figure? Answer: 38.34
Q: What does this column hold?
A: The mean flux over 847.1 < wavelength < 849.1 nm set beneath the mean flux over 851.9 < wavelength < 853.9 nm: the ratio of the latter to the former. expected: 0.94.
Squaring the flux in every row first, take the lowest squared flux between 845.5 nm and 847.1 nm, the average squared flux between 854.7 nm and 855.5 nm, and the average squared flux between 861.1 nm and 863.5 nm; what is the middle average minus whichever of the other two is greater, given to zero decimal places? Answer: -284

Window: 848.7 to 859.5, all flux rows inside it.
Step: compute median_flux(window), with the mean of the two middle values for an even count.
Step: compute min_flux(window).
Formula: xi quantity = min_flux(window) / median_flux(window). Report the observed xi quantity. 0.81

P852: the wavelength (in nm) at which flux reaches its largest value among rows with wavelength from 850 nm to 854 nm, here 851.3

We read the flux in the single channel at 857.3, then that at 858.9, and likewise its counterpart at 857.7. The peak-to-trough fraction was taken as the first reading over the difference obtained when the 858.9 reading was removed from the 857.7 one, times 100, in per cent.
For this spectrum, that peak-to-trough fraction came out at -3049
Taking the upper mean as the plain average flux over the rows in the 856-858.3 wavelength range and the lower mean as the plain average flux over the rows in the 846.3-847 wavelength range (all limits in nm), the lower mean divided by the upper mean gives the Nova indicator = 1.02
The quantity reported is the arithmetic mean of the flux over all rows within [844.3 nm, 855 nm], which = 35.3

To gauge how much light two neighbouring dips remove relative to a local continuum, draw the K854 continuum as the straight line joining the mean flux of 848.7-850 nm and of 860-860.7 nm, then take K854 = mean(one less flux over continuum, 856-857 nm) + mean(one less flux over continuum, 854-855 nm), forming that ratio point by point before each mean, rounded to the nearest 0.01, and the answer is 0.16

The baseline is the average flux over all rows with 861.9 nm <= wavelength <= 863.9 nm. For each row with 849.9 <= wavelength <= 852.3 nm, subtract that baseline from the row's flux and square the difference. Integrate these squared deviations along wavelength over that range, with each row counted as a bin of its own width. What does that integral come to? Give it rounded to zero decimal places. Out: 23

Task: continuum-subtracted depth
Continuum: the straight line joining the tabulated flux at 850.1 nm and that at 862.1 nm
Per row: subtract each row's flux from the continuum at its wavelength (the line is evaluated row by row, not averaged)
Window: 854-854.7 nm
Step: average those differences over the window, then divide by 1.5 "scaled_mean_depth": 3.9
